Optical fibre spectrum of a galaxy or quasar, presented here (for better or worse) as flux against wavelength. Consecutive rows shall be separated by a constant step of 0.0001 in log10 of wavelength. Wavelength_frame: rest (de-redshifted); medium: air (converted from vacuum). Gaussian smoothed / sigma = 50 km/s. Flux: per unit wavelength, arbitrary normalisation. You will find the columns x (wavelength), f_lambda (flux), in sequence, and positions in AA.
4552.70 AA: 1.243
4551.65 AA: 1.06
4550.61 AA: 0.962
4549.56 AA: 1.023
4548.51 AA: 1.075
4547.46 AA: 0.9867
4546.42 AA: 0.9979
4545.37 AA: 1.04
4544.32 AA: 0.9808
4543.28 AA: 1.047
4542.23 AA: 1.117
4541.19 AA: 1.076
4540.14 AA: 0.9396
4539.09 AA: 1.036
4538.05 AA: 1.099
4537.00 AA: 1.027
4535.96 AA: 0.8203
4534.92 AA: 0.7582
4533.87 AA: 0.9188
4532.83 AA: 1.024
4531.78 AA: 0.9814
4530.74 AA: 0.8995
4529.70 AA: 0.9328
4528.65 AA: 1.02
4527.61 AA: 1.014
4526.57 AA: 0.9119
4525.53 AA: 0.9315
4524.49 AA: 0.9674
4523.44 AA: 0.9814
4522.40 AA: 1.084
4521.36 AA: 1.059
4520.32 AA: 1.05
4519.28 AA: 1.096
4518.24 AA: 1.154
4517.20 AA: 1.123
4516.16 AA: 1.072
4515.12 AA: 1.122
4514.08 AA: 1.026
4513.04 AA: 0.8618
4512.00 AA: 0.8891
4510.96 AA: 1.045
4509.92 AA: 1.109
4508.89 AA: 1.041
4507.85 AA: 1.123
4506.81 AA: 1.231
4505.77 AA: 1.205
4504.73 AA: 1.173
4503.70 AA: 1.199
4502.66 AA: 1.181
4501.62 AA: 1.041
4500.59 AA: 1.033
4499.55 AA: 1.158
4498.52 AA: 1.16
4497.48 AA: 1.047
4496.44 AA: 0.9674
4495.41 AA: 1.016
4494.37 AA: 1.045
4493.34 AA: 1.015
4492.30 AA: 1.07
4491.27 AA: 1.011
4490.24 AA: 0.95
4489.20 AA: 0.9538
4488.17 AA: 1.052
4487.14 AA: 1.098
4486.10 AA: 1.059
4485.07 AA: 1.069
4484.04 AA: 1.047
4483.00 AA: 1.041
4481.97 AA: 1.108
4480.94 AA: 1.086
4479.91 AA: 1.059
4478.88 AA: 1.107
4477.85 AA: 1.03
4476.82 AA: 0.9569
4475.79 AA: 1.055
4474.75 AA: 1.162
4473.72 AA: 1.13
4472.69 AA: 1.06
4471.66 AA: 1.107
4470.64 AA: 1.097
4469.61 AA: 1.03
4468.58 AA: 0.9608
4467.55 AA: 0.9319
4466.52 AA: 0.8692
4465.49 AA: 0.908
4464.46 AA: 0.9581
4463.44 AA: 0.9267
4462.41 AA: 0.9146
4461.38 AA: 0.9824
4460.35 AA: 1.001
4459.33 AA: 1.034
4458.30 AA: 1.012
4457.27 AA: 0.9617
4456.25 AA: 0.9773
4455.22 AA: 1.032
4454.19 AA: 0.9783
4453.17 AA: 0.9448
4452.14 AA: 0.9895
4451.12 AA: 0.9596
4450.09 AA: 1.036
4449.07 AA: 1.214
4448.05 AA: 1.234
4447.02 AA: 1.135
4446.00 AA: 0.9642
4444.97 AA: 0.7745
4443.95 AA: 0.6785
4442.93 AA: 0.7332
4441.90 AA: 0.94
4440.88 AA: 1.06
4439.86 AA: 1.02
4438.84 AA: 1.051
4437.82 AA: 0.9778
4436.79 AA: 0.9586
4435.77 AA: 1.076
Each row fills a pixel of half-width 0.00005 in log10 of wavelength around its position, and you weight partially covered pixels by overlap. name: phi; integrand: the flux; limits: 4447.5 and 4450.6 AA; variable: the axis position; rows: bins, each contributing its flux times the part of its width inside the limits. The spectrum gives 3.6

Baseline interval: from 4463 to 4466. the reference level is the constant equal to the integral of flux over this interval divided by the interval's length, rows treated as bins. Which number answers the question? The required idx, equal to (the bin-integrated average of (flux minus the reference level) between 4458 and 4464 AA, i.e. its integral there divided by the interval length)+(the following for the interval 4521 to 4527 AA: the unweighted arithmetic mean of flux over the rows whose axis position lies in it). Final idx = 1.03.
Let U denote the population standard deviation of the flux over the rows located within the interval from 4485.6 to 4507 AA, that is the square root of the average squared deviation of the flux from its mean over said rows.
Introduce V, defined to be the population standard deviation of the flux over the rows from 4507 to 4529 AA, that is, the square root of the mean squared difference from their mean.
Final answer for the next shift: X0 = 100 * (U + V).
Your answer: 16.5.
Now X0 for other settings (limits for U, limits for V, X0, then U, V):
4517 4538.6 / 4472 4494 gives 15.1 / 0.097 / 0.054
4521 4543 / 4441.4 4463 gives 21.9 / 0.089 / 0.130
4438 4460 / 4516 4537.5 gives 22.7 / 0.131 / 0.096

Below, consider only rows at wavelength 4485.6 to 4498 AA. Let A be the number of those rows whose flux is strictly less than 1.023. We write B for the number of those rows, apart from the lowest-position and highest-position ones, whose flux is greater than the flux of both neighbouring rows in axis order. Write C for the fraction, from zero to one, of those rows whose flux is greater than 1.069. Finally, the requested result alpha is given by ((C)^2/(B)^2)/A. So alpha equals 0.001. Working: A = 6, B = 3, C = 0.17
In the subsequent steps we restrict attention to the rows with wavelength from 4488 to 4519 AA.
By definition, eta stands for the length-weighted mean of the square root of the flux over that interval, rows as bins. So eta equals 1.033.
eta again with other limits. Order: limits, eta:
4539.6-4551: 1.010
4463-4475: 1.004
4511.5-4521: 1.021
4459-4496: 1.012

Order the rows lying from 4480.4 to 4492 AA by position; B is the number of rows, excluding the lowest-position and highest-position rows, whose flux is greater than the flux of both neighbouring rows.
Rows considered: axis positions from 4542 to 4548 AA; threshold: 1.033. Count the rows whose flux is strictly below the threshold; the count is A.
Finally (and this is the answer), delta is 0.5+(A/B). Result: 1.5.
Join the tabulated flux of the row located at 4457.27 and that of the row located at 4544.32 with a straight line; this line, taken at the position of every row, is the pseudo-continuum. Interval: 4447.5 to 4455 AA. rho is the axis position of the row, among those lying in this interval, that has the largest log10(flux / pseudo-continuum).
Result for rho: 4448.05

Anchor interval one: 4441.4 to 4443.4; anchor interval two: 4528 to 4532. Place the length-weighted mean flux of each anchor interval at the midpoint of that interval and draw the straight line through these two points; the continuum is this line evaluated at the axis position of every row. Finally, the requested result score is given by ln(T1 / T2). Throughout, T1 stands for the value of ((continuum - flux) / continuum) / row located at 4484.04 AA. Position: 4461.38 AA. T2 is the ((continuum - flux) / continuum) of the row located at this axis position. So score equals 0.20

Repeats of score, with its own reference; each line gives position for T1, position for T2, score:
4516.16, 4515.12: -0.33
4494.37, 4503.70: -0.69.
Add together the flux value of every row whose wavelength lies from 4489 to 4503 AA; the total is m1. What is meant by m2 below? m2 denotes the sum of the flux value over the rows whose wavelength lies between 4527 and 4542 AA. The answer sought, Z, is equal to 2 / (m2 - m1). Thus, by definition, -2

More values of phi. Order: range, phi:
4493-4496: 3.1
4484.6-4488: 3.6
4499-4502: 3.2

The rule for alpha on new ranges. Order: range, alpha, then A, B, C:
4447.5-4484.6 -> 0.000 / 17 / 8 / 0.25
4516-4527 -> 0.013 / 4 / 2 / 0.45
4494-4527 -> 0.001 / 8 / 7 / 0.47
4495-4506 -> 0.037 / 2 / 2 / 0.55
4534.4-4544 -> 0.009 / 3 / 2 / 0.33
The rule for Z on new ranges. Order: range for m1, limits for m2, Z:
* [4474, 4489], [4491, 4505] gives 11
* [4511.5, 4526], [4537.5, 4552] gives 88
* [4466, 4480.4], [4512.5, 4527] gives -17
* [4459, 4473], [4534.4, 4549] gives 9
